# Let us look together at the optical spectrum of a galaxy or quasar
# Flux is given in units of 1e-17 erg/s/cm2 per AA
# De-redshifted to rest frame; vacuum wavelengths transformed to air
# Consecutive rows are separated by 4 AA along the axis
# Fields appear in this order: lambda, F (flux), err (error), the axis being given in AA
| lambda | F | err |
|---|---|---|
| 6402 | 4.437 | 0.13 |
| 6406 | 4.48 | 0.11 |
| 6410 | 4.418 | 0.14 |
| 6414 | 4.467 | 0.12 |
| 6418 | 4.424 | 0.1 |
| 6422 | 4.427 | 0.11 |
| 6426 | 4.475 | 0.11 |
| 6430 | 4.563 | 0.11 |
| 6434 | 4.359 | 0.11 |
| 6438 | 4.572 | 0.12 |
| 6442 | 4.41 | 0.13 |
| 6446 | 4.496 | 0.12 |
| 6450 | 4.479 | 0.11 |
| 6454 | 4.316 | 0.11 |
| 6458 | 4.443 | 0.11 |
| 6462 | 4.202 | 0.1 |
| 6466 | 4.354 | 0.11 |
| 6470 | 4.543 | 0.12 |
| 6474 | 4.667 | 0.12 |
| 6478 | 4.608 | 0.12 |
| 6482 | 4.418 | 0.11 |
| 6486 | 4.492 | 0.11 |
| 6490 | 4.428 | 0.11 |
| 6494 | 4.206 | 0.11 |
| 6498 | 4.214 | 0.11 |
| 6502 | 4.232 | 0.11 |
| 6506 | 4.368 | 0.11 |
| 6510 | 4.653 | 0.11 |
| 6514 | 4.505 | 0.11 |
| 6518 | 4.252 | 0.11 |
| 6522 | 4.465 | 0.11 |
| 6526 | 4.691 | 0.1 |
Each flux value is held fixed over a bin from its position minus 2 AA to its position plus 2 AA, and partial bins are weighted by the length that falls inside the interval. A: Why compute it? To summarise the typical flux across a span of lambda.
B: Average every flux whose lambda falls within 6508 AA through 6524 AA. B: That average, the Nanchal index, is 4.47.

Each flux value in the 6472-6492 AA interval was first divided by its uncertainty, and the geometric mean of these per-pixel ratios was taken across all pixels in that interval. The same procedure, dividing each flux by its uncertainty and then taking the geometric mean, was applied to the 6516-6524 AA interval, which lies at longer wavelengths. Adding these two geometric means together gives 79.3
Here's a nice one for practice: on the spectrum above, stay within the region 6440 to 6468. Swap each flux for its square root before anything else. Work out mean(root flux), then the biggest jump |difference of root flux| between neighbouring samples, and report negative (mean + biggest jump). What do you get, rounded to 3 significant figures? -2.15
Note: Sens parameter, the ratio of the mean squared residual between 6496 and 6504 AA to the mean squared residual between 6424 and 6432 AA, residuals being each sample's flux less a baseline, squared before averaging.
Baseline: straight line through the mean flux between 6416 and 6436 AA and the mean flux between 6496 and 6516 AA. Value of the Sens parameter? 4.4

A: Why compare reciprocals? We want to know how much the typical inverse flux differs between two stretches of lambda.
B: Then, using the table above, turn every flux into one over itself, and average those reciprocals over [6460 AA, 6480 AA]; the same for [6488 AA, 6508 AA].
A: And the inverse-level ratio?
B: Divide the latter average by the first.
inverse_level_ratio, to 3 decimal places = 1.042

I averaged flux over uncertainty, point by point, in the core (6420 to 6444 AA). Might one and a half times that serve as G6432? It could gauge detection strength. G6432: 58.5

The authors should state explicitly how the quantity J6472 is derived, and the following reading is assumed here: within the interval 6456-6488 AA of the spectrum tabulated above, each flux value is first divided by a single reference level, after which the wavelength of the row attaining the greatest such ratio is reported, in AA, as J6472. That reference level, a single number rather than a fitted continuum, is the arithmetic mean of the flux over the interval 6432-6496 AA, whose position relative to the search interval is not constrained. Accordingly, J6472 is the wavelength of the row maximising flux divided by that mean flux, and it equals 6474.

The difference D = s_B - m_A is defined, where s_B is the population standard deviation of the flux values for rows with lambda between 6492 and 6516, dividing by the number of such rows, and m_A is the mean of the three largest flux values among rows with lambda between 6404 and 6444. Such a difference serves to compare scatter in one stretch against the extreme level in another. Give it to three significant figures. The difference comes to -4.37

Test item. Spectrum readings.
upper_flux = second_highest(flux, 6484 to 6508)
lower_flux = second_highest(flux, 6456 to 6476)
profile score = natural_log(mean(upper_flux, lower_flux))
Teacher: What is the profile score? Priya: 1.50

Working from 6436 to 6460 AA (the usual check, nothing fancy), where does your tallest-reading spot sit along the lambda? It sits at 6438 AA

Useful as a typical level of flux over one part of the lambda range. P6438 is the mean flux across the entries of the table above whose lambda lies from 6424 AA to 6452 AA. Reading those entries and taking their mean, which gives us 4.48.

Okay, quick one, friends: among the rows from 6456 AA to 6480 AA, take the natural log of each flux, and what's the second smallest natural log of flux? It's 1.47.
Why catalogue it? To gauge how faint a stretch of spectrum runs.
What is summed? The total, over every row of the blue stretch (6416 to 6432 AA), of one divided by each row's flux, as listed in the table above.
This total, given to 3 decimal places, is 0.895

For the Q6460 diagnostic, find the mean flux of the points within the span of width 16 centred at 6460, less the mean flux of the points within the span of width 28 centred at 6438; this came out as -0.15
